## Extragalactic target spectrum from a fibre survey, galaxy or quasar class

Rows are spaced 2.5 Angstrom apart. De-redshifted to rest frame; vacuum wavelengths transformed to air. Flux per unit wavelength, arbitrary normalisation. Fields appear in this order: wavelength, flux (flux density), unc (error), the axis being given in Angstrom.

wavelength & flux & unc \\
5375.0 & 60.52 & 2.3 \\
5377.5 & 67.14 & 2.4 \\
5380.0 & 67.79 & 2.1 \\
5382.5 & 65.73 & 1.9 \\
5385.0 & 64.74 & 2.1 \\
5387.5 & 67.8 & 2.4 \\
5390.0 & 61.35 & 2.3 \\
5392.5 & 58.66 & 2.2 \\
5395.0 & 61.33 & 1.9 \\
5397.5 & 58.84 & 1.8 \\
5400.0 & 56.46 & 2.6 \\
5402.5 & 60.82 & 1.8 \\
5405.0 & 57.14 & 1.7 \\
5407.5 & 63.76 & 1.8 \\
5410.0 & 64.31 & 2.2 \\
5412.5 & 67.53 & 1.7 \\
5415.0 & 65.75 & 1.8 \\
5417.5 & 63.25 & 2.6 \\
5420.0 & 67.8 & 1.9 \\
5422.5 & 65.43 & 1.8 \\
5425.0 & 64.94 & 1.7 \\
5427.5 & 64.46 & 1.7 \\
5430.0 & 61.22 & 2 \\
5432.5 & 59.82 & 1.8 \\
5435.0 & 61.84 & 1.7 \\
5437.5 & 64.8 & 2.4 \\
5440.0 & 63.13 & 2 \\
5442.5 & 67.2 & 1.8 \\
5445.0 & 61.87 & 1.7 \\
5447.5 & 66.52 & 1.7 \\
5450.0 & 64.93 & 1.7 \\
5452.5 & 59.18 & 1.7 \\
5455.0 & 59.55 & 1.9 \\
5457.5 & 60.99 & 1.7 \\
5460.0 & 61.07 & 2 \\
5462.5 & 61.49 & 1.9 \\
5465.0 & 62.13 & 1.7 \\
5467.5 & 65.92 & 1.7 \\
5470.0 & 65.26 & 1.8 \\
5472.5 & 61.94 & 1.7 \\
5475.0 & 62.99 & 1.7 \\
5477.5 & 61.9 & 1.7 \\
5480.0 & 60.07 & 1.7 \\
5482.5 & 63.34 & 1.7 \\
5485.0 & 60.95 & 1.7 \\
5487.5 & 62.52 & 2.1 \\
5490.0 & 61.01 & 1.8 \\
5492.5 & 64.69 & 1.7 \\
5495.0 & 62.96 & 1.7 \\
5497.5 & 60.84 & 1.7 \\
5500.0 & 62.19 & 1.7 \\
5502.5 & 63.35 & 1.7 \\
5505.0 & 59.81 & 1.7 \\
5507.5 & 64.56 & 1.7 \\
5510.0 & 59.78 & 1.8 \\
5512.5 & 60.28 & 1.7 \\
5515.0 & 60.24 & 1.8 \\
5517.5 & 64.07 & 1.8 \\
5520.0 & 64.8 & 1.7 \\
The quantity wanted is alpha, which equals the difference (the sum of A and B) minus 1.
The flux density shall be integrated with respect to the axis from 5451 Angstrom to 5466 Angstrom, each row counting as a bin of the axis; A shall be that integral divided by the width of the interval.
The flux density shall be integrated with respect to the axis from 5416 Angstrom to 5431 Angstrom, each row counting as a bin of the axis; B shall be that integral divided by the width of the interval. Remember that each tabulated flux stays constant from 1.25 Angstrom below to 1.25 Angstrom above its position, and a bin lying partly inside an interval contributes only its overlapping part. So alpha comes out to 124.4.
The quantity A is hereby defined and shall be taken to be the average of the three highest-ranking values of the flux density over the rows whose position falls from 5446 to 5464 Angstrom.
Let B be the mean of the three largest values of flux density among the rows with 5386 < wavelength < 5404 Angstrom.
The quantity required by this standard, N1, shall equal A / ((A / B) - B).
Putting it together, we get -1.03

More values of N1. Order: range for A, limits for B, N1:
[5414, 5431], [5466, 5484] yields -1.04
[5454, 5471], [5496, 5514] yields -1.03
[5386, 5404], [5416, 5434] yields -0.98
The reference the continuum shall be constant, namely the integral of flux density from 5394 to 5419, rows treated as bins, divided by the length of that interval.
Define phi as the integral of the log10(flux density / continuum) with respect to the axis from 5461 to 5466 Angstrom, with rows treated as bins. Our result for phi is -0.008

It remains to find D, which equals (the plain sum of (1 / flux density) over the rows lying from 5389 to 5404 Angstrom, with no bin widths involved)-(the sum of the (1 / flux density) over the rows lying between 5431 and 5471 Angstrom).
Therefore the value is -0.2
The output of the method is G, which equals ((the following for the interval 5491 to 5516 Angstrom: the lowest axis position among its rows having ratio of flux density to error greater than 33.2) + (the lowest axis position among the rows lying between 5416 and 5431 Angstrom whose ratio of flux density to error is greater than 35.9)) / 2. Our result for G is 5457.5 Angstrom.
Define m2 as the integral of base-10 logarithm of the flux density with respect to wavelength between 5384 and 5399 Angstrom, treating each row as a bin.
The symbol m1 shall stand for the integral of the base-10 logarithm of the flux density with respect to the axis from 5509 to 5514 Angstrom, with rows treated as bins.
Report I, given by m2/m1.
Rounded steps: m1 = 9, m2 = 27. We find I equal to 3.0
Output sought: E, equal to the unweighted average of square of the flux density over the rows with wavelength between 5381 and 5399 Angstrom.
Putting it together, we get 3934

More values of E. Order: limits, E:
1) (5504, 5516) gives 3716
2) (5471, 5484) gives 3851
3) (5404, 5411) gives 3822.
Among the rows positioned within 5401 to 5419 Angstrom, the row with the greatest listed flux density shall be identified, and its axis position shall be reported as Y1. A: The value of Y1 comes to 5412.5 Angstrom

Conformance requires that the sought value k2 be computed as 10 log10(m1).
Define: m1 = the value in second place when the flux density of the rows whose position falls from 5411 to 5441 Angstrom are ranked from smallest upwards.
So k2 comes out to 17.9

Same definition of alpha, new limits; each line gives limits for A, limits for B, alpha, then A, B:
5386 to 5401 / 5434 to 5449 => 124.2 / 61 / 64.3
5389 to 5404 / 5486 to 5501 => 120.9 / 60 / 62.3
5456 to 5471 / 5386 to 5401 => 122.6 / 63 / 60.9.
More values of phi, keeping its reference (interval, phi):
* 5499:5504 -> 0.023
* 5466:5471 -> 0.117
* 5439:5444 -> 0.105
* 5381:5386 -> 0.116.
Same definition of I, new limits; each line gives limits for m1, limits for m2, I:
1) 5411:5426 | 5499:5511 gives 0.8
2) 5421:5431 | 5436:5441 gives 0.5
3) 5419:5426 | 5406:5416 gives 1.4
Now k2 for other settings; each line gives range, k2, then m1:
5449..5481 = 17.7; 59.55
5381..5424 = 17.6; 57.14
